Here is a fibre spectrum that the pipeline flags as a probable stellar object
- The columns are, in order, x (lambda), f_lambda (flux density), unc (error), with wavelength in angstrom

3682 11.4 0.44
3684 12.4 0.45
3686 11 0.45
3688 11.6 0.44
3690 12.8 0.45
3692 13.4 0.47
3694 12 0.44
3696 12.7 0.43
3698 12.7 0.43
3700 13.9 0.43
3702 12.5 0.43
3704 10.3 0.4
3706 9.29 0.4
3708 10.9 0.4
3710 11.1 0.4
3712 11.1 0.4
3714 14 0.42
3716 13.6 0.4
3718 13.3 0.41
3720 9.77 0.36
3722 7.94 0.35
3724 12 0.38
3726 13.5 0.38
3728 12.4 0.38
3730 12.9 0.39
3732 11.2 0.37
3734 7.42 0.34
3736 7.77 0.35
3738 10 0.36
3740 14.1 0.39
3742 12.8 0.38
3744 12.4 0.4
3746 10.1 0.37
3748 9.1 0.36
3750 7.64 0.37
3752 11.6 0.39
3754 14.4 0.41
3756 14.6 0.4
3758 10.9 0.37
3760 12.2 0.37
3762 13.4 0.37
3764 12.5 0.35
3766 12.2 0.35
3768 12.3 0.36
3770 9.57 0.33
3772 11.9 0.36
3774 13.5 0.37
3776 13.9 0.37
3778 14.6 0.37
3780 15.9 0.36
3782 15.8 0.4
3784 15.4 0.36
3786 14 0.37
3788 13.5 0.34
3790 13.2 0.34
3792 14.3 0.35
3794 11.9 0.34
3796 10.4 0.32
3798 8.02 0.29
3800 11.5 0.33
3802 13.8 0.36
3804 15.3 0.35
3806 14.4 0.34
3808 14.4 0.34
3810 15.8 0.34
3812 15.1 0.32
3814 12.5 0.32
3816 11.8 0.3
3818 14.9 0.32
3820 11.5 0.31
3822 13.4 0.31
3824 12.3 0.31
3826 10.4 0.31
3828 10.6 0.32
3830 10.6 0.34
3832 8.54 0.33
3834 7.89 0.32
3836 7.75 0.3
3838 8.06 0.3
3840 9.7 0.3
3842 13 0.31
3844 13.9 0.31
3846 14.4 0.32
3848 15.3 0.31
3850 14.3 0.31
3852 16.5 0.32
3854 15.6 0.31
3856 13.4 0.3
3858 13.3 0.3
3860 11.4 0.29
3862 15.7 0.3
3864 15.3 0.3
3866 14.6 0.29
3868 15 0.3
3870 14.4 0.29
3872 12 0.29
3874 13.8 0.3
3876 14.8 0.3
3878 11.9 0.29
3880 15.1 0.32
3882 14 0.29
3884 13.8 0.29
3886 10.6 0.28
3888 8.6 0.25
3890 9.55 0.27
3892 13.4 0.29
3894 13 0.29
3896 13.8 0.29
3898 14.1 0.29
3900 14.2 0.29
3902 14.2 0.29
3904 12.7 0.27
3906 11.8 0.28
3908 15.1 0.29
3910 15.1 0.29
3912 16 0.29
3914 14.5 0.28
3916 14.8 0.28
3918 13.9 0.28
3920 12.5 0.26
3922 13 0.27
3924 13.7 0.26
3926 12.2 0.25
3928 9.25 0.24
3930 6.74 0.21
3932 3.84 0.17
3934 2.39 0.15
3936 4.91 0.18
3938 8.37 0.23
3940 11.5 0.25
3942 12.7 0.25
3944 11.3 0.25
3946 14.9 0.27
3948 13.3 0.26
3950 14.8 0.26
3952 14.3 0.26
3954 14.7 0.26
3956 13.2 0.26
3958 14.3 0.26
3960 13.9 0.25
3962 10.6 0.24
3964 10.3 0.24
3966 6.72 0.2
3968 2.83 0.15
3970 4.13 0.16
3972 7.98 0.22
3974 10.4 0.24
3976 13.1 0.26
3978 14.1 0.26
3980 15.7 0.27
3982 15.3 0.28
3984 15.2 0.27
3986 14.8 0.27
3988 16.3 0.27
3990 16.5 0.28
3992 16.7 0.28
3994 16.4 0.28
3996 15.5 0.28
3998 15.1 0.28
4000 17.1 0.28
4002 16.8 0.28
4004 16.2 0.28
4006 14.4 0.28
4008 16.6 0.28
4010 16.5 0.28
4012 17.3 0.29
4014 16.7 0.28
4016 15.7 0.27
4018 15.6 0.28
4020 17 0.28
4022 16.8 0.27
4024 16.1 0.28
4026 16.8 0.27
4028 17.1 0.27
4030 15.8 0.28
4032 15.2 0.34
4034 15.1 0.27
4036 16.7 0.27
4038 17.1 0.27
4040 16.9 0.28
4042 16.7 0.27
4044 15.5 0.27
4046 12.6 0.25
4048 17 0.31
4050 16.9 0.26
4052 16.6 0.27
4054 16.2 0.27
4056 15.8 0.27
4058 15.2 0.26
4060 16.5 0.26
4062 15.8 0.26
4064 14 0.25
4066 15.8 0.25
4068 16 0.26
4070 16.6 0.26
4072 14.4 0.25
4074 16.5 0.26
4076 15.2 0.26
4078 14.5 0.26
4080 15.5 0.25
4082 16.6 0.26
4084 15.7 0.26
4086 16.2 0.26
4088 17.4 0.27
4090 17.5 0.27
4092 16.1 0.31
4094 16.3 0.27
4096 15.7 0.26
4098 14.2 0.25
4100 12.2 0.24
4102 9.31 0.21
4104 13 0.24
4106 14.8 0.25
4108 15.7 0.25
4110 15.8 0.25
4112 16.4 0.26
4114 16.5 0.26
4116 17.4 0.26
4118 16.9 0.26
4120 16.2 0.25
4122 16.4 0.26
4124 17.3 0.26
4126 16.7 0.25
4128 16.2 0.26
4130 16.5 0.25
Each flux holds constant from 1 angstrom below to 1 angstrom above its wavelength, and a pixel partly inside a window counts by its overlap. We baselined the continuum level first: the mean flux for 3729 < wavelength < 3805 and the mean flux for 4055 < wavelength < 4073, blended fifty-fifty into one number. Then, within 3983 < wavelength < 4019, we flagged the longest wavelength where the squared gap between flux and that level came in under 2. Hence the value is 4006 angstrom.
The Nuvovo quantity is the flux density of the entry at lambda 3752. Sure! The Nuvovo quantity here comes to 11.6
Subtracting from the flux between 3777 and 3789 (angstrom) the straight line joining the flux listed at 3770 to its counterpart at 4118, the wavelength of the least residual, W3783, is 3788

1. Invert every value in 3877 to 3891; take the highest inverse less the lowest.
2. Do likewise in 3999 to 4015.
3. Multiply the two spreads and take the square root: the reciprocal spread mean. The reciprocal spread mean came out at 0.024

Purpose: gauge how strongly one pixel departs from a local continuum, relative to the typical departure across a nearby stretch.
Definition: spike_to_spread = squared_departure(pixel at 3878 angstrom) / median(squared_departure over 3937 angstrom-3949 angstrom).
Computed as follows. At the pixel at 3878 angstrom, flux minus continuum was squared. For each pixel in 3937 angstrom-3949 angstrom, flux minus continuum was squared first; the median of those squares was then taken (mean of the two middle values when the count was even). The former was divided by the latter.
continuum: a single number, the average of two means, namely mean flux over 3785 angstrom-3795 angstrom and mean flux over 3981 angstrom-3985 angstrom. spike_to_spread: 1.1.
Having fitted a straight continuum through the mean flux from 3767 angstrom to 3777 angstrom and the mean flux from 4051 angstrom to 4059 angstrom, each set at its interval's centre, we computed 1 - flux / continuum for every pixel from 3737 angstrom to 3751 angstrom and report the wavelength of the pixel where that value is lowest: 3740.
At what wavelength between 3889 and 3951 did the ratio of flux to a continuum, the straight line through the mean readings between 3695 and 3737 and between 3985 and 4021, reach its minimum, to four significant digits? 3934 angstrom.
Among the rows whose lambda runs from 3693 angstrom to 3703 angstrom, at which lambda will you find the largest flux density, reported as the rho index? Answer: 3700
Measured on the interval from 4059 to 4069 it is 4060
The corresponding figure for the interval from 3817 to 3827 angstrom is 3818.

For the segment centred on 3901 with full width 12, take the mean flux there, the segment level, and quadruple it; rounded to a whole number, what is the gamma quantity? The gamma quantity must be 54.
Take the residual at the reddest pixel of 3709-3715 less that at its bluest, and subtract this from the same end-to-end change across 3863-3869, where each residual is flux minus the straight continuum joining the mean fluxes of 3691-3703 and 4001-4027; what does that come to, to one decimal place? -3.2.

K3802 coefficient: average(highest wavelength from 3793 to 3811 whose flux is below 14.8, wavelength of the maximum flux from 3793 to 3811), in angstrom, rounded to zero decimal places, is 3809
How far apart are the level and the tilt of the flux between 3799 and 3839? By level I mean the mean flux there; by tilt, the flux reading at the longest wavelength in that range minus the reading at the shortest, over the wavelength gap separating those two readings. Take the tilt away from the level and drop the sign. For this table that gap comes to 12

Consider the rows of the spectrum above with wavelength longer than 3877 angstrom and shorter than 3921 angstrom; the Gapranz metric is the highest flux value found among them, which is 16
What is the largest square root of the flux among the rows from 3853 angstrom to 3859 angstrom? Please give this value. 3.95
